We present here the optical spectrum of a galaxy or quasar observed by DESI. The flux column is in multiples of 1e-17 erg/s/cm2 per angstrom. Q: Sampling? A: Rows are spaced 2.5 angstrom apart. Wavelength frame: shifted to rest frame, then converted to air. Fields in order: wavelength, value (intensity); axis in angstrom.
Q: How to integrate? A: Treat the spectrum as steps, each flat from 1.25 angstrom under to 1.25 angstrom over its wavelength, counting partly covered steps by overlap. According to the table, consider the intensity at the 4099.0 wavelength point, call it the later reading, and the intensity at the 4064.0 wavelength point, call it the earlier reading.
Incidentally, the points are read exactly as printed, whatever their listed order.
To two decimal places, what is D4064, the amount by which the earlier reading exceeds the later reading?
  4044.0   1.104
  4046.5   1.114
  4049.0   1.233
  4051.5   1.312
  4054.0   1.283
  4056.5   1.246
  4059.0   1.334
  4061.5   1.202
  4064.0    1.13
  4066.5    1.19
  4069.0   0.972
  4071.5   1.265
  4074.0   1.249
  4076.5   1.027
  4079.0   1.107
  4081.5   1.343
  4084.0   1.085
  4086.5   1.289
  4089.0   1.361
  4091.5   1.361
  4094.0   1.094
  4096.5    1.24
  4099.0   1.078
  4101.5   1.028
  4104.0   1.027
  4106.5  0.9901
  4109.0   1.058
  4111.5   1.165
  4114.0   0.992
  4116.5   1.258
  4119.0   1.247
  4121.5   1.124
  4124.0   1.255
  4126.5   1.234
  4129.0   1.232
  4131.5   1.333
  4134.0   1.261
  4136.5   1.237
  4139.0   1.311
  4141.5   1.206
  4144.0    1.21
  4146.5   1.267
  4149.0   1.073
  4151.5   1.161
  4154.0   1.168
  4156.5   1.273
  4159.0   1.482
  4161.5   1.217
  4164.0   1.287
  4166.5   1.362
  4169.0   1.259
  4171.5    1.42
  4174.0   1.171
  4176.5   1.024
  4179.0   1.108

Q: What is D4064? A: 0.05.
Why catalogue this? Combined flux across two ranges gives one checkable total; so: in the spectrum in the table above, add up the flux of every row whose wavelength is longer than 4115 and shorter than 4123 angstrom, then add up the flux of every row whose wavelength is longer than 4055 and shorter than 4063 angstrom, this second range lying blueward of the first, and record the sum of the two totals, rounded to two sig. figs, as 7.4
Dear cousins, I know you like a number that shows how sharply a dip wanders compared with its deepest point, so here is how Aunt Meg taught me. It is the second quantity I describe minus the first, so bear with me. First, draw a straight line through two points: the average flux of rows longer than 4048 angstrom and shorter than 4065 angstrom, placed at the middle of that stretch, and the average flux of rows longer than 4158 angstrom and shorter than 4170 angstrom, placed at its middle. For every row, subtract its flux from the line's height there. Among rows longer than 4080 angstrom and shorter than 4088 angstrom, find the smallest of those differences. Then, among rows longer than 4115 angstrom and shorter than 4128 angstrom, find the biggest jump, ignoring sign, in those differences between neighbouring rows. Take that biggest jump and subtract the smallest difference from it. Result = 0.21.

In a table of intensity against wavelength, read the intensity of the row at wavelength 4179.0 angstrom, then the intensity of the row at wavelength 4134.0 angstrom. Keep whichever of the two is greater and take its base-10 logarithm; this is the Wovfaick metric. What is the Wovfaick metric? 0.101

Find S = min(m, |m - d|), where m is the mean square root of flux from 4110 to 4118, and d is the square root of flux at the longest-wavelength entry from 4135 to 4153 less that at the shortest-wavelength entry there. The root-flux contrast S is 1.066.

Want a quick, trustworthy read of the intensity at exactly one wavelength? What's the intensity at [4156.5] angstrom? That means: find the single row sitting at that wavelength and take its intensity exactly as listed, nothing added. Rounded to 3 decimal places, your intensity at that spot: 1.273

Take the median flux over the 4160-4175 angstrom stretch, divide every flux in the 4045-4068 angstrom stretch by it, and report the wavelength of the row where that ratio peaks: 4059.0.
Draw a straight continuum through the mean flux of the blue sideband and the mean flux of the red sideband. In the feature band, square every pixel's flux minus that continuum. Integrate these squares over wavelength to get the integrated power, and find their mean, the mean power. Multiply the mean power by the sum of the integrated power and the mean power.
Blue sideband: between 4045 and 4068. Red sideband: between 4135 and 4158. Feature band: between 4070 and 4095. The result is 0.006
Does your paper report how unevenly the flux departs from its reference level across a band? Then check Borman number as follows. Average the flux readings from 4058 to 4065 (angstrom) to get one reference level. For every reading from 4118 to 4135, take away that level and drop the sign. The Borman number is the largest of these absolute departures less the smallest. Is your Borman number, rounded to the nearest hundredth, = 0.10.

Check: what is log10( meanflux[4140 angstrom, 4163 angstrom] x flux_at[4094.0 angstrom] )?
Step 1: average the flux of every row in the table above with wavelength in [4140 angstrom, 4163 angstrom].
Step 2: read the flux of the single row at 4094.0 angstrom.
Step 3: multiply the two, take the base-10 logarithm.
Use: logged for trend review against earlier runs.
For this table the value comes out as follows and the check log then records 0.13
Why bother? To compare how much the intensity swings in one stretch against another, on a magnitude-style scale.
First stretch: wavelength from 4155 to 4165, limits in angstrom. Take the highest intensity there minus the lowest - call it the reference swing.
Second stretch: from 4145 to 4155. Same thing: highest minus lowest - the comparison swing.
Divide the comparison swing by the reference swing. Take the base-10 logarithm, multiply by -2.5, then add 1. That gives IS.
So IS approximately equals 1.3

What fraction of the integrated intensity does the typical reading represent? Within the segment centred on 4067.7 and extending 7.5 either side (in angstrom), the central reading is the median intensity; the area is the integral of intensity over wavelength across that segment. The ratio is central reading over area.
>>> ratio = 0.068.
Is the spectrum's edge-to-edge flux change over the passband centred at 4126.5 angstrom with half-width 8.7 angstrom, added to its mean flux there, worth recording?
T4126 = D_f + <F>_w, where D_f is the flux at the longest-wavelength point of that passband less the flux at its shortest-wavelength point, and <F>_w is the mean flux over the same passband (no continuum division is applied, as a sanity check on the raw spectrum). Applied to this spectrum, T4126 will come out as 1.25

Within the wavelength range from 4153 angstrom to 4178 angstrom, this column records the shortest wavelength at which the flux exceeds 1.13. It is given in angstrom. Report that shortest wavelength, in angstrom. 4154.0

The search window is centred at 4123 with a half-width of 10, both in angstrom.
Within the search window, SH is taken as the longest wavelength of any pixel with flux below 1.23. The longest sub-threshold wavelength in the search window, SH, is 4121.5 angstrom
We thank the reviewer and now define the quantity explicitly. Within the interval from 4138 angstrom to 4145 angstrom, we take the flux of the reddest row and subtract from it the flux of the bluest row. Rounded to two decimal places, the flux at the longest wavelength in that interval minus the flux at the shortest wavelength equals -0.10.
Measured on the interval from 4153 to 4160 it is 0.31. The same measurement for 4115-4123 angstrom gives -0.13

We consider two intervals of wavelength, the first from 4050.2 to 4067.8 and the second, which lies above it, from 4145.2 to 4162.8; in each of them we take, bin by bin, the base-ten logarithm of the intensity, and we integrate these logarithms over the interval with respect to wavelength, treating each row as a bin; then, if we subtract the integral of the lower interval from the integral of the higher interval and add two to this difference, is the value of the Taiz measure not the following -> 1.93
